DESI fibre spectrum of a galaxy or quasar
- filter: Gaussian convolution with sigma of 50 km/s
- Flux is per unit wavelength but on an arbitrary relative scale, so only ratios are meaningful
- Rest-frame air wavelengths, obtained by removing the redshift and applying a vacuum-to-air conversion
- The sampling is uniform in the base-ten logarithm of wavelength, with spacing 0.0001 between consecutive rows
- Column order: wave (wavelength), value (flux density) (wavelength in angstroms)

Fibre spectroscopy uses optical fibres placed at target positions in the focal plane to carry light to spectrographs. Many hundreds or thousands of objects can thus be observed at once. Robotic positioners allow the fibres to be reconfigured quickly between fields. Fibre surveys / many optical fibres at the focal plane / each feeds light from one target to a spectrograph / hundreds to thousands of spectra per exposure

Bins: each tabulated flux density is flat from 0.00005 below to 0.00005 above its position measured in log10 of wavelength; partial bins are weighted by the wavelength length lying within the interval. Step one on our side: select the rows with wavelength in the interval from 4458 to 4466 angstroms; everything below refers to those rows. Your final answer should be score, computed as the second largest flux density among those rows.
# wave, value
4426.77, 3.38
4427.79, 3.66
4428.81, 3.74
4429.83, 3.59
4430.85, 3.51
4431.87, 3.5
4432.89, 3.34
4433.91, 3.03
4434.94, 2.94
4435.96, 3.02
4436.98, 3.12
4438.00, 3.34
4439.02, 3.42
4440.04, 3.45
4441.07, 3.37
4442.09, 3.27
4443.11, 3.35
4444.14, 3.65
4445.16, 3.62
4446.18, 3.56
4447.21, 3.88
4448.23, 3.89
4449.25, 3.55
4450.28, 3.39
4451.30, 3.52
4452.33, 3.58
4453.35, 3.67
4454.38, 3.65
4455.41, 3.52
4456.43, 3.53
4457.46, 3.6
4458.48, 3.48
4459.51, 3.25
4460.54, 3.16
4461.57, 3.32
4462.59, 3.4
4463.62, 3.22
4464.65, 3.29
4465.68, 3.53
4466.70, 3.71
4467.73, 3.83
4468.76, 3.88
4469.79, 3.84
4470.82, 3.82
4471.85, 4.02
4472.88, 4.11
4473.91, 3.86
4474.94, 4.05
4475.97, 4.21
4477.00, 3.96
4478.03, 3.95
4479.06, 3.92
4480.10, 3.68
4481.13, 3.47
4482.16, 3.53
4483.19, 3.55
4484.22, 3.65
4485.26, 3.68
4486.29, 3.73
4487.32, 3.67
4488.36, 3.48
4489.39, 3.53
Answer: 3.48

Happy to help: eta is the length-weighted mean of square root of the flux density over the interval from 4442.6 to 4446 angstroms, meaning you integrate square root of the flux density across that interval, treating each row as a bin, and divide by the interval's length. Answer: 1.88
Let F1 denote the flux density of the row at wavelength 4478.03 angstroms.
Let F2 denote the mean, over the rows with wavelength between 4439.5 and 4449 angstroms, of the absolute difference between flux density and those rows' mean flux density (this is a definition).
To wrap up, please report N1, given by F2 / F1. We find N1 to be 0.045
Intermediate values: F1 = 3.95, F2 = 0.18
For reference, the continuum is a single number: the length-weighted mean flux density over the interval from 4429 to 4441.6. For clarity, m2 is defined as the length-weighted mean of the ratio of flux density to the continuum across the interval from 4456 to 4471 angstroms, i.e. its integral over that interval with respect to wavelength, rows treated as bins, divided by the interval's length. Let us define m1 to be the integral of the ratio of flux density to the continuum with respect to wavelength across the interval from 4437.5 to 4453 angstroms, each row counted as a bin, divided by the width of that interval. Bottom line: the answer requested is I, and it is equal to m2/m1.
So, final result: 1.00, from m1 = 1.06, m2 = 1.062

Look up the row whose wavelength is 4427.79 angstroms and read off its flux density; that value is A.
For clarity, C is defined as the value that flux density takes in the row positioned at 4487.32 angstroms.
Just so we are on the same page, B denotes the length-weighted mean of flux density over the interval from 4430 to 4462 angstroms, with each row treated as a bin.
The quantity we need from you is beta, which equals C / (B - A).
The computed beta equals -16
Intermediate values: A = 3.66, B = 3.44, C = 3.67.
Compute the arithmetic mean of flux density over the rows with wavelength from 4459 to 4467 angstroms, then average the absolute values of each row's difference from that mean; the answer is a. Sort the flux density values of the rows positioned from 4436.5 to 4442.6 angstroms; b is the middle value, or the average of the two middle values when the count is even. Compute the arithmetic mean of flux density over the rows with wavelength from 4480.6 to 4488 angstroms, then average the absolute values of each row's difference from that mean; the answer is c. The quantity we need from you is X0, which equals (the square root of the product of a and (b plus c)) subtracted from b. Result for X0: 2.66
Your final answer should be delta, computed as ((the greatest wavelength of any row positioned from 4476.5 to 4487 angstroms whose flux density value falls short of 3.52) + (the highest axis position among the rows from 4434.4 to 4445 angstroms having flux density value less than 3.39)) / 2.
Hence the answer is 4462.1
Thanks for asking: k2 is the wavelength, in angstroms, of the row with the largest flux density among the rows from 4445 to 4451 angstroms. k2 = 4448.23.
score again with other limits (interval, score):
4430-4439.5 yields 3.5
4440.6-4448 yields 3.65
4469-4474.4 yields 4.02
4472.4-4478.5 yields 4.11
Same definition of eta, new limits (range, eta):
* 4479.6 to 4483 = 1.89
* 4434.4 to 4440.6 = 1.79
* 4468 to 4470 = 1.96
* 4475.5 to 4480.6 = 1.98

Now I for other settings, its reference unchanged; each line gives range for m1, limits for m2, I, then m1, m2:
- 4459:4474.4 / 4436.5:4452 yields 0.97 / 1.09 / 1.055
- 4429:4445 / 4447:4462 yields 1.06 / 1.01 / 1.065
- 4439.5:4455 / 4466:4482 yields 1.09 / 1.07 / 1.170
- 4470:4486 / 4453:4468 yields 0.91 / 1.16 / 1.047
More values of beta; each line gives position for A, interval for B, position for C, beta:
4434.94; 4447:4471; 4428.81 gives 6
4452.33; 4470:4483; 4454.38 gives 12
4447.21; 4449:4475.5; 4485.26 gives -14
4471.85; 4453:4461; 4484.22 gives -7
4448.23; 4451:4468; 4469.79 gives -9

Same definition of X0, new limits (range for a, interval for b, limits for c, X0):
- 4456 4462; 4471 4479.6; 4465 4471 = 3.22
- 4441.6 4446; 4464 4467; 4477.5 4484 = 2.75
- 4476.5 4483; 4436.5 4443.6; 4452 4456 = 2.54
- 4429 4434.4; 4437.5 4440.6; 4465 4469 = 2.65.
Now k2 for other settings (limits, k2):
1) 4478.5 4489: 4479.06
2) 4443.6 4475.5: 4472.88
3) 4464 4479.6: 4475.97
